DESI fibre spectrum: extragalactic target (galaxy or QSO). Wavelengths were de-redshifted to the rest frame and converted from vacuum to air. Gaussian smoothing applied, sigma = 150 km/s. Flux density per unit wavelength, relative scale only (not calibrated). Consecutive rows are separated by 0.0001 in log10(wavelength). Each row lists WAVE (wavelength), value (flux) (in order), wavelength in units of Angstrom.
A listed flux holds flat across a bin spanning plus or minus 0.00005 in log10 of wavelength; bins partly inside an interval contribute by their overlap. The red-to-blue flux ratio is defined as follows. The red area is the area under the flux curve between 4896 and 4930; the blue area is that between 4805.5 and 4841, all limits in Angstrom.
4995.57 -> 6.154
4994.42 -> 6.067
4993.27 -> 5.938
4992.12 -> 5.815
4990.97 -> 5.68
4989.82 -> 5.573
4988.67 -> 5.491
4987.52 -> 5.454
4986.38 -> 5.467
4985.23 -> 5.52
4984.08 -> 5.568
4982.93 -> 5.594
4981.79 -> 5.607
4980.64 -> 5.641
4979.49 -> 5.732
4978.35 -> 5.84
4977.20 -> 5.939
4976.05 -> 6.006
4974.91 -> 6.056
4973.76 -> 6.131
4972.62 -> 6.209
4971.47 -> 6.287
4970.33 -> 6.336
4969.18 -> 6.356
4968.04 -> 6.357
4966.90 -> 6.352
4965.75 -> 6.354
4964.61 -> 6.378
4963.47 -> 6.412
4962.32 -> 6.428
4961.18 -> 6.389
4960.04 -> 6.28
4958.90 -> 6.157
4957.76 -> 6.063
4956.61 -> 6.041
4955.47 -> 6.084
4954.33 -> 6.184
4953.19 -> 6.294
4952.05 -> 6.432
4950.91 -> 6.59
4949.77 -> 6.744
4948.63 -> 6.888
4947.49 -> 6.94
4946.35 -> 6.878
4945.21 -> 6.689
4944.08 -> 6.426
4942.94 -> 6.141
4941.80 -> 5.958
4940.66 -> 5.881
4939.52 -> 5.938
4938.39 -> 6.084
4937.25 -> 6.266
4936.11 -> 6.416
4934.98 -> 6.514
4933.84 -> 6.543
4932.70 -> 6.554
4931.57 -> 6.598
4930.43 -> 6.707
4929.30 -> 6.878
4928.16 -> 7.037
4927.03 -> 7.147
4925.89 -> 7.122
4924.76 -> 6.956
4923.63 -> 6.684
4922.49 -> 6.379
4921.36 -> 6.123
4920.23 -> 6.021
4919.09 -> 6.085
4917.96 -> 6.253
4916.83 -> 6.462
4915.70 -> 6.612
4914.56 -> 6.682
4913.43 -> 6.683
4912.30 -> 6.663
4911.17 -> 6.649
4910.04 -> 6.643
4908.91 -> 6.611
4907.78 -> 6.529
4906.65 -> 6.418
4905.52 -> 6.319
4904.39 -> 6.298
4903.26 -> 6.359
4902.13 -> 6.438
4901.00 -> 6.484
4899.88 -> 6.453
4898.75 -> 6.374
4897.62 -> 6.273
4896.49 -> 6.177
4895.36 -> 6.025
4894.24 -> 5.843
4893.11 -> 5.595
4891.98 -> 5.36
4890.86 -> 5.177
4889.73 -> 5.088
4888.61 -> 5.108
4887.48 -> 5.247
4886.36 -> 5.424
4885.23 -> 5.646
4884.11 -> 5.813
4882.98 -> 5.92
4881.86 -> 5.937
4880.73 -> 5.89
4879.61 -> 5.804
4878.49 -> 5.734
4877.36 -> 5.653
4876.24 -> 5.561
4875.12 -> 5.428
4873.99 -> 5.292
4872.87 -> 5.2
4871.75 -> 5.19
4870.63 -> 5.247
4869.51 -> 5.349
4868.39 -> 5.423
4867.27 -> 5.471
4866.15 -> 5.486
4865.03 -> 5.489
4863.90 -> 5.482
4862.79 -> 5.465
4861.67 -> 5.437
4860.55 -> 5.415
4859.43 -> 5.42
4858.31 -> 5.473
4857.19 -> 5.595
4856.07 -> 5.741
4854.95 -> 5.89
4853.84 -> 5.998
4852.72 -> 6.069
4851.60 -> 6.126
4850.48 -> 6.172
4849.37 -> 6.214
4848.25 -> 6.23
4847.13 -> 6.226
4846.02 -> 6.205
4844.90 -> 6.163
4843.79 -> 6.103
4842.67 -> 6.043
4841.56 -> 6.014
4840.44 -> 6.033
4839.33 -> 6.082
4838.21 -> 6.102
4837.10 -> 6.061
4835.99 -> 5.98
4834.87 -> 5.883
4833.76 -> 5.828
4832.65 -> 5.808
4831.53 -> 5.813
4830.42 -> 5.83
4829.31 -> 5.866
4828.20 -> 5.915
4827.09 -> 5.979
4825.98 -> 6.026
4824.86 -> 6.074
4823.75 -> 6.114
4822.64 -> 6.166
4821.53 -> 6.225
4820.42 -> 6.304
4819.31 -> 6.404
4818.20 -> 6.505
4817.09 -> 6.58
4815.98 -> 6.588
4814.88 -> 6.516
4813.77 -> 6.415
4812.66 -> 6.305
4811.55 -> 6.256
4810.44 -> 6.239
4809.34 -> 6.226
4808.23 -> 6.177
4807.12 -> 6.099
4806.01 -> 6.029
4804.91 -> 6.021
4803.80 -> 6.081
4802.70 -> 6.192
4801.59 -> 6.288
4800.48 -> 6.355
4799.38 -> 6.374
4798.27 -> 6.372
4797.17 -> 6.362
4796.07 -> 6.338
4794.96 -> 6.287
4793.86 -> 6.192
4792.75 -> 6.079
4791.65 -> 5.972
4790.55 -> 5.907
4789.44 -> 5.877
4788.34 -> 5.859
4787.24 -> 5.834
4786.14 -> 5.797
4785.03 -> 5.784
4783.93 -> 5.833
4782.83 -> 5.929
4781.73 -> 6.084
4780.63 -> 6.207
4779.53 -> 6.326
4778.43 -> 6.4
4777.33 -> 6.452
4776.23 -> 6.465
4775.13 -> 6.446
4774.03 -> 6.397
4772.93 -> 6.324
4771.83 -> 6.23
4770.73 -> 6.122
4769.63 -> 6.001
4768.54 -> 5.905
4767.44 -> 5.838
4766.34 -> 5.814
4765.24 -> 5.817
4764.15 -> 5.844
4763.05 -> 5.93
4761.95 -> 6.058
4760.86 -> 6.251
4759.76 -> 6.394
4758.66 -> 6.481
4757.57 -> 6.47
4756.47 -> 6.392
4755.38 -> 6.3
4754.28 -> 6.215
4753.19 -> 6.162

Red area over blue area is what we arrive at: 1.0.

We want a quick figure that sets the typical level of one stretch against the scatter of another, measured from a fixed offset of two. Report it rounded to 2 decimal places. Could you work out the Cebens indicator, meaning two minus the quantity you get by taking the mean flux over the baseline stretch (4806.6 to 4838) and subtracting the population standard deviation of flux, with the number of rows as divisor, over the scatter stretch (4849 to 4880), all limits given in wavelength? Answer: -3.86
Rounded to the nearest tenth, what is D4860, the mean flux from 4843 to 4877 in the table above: 5.7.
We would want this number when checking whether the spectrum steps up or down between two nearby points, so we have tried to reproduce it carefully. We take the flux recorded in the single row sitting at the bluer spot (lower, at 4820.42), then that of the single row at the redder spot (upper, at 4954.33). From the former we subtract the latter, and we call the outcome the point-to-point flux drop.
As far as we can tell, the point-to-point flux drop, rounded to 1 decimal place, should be 0.1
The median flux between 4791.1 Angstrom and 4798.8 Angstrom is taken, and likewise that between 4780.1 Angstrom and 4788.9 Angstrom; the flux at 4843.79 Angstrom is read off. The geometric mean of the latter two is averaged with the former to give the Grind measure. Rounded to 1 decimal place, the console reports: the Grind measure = 6.1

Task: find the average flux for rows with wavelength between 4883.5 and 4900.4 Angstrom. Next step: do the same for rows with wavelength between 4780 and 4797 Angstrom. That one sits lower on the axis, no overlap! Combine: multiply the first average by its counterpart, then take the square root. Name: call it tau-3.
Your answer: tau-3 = 5.85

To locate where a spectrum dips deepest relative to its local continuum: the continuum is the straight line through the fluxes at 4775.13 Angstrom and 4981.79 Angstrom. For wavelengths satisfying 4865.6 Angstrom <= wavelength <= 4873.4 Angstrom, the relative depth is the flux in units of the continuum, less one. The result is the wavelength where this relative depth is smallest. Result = 4871.75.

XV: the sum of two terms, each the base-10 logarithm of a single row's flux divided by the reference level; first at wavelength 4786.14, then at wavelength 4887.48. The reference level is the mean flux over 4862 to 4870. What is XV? 0.010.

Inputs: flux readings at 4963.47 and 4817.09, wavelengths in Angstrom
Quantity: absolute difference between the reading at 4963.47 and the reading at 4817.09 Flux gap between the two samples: 0.2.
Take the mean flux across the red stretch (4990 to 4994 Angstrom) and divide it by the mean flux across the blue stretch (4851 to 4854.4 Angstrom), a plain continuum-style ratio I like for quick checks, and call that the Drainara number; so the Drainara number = 0.96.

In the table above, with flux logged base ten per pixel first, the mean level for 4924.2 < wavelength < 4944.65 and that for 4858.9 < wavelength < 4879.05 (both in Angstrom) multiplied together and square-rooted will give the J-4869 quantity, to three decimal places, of 0.773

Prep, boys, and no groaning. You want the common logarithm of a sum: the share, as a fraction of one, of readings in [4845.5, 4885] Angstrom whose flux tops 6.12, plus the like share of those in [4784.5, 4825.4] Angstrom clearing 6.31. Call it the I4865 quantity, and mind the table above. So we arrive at -0.33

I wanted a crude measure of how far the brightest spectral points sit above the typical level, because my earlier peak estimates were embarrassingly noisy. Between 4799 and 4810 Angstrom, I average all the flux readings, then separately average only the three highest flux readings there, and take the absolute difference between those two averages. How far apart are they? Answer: 0.155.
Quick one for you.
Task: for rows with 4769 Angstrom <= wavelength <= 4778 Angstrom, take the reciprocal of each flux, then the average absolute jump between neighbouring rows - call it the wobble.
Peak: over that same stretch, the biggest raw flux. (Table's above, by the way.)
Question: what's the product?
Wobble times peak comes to 0.011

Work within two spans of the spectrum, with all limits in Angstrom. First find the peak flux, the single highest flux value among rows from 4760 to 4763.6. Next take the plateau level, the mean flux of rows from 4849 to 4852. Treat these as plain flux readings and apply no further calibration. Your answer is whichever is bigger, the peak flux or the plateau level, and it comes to 6.3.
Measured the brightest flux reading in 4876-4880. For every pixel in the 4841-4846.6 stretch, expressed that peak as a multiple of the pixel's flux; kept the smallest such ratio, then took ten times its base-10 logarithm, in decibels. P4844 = -0.29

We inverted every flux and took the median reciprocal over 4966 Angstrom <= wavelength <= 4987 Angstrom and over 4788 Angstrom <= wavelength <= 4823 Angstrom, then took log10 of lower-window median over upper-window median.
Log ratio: -0.020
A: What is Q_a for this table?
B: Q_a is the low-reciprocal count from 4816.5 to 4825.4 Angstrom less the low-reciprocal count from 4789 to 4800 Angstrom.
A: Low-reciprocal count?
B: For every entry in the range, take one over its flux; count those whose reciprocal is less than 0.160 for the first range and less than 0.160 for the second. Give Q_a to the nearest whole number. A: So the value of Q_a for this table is -1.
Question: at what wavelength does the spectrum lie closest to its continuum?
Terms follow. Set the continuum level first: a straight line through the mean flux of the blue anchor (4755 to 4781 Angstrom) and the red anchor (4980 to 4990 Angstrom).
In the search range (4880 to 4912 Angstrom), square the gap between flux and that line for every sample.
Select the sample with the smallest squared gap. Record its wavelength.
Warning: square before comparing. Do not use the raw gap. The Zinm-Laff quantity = 4894.24 Angstrom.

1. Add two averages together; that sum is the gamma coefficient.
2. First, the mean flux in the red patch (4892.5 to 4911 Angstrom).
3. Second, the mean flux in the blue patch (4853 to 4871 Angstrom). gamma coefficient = 11.8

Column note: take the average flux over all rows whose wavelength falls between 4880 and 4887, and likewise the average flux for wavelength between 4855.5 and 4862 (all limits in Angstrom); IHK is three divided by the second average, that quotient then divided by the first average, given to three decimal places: 0.094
